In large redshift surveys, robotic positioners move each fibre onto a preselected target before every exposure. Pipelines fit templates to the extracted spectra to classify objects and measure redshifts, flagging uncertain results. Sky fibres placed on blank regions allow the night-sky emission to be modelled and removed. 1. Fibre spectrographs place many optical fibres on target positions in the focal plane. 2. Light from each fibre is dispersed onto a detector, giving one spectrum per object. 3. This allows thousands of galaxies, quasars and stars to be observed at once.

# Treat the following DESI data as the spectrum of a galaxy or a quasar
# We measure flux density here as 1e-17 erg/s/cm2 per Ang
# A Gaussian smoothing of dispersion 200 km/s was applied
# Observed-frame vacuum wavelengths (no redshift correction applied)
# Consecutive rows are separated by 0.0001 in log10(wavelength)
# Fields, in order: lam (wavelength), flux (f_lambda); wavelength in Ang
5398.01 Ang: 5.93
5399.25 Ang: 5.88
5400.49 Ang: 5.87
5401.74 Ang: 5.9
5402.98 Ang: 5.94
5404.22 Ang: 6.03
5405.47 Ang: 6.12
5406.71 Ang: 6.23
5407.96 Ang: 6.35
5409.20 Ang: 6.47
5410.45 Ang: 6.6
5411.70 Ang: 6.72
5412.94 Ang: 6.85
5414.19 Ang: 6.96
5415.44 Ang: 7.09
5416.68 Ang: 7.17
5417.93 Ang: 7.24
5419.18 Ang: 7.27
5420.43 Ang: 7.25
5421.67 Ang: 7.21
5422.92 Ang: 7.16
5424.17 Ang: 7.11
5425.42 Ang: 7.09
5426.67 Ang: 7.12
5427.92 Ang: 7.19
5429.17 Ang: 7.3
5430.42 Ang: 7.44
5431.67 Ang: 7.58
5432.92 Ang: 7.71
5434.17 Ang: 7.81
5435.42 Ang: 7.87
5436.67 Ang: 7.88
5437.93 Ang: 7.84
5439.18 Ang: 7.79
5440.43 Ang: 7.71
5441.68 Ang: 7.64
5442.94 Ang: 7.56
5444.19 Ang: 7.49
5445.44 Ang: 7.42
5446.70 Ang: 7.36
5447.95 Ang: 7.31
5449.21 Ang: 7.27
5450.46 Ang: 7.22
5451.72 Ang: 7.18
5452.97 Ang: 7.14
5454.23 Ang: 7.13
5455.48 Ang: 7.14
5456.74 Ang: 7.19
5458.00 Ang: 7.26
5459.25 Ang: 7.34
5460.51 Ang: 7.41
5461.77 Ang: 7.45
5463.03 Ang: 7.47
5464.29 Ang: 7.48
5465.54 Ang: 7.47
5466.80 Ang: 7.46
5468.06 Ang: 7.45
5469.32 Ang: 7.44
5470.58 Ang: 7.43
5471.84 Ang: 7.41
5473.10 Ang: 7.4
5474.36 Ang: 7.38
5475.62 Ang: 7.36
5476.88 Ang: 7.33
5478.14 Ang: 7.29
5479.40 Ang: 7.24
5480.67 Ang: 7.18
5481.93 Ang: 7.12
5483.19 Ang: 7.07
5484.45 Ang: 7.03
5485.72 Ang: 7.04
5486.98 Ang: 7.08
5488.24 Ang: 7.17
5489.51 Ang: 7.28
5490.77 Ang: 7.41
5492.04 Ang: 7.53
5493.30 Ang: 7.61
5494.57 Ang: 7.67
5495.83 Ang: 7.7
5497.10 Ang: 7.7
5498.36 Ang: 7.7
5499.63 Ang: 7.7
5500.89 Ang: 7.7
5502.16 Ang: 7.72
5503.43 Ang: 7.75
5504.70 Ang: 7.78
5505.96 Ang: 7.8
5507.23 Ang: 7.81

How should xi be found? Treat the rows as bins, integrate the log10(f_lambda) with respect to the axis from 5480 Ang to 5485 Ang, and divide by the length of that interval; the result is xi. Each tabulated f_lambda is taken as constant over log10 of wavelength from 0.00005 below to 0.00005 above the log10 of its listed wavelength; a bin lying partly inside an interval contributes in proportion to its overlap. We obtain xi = 0.851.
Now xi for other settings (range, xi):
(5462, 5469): 0.873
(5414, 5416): 0.846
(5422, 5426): 0.852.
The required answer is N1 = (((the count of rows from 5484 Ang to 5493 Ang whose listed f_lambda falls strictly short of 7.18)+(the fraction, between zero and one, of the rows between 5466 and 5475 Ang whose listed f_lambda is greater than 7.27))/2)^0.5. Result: 1.58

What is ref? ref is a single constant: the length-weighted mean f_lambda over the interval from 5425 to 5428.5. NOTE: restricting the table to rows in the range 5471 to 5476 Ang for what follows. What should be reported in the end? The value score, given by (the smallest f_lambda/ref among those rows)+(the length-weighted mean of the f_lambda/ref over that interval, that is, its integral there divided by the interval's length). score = 2.07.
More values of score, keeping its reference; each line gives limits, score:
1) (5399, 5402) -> 1.65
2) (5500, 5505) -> 2.16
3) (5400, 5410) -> 1.68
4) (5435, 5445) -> 2.13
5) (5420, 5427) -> 2.00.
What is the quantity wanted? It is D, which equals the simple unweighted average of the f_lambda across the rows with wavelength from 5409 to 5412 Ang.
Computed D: 6.60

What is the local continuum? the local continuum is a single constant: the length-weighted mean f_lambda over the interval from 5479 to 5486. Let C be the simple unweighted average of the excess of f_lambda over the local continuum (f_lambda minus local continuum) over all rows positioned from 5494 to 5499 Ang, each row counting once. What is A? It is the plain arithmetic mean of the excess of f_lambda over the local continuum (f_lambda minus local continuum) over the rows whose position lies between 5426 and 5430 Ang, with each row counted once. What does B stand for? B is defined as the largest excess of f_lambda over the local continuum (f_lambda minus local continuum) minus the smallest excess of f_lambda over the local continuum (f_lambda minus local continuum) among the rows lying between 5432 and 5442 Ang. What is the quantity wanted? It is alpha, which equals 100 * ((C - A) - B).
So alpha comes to 25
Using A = 0.10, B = 0.24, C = 0.59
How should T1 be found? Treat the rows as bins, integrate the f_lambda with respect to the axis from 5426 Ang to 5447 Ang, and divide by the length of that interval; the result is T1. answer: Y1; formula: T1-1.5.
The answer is 6.07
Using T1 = 7.57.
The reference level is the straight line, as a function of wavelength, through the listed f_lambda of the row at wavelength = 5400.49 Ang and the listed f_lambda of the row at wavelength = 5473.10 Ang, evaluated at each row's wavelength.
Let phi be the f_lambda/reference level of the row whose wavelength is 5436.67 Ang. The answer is 1.19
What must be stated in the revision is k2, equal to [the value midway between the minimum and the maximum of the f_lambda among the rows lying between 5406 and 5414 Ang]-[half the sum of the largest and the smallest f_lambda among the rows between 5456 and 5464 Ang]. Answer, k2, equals -0.8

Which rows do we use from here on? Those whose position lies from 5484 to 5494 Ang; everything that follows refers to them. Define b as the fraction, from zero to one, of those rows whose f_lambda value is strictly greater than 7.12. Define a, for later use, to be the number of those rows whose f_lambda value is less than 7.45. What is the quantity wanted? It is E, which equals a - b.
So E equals 5.4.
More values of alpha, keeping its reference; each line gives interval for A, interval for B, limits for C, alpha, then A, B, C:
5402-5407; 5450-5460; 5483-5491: 86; -1.02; 0.21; 0.05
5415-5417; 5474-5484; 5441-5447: 5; 0.03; 0.31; 0.39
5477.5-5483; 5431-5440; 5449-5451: -26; 0.10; 0.30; 0.14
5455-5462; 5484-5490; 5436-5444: 19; 0.19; 0.25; 0.63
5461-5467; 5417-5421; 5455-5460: -26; 0.36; 0.03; 0.13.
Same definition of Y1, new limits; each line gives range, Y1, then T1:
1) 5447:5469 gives 5.82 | 7.32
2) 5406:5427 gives 5.43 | 6.93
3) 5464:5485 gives 5.83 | 7.33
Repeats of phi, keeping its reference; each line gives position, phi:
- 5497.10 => 0.97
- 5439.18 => 1.17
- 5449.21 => 1.05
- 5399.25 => 1.01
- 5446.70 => 1.08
